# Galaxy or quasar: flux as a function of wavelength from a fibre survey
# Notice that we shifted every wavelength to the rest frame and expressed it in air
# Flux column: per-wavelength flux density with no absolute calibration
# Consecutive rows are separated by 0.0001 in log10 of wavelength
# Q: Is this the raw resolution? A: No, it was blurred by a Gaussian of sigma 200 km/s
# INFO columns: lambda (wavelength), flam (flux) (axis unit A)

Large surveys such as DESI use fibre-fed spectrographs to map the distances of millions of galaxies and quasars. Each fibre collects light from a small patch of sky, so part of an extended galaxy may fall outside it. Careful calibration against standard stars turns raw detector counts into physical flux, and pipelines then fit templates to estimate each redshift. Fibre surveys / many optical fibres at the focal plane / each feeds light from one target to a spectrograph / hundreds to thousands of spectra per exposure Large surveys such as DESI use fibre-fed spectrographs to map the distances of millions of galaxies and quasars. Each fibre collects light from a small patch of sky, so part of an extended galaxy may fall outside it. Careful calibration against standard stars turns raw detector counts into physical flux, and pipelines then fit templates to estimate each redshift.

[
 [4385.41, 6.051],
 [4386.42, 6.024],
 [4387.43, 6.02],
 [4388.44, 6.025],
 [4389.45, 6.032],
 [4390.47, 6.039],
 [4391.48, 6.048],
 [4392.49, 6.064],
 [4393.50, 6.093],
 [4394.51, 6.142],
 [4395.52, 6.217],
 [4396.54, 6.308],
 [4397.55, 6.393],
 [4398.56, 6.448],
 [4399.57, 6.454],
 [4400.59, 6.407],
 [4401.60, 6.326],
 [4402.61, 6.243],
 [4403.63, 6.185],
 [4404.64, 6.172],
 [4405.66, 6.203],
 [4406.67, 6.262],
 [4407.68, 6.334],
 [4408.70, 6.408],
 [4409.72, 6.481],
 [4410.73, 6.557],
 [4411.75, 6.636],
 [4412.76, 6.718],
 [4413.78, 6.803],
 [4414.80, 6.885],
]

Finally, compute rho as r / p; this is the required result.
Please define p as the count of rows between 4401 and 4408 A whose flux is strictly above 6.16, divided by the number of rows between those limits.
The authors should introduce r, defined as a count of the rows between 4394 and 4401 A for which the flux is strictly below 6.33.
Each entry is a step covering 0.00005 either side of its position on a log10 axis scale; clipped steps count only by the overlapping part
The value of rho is 3.0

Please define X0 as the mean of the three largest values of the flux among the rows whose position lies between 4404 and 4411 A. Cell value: 6.48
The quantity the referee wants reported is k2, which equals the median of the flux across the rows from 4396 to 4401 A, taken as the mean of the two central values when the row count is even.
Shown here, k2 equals 6.4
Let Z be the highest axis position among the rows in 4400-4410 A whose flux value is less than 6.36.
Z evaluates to 4407.68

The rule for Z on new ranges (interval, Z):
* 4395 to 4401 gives 4396.54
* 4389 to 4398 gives 4396.54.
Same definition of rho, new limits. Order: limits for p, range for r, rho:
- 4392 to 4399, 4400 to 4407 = 10.5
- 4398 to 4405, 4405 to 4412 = 2.0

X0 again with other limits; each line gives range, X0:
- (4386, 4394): 6.07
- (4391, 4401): 6.44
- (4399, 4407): 6.40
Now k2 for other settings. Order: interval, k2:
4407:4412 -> 6.5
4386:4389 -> 6.0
